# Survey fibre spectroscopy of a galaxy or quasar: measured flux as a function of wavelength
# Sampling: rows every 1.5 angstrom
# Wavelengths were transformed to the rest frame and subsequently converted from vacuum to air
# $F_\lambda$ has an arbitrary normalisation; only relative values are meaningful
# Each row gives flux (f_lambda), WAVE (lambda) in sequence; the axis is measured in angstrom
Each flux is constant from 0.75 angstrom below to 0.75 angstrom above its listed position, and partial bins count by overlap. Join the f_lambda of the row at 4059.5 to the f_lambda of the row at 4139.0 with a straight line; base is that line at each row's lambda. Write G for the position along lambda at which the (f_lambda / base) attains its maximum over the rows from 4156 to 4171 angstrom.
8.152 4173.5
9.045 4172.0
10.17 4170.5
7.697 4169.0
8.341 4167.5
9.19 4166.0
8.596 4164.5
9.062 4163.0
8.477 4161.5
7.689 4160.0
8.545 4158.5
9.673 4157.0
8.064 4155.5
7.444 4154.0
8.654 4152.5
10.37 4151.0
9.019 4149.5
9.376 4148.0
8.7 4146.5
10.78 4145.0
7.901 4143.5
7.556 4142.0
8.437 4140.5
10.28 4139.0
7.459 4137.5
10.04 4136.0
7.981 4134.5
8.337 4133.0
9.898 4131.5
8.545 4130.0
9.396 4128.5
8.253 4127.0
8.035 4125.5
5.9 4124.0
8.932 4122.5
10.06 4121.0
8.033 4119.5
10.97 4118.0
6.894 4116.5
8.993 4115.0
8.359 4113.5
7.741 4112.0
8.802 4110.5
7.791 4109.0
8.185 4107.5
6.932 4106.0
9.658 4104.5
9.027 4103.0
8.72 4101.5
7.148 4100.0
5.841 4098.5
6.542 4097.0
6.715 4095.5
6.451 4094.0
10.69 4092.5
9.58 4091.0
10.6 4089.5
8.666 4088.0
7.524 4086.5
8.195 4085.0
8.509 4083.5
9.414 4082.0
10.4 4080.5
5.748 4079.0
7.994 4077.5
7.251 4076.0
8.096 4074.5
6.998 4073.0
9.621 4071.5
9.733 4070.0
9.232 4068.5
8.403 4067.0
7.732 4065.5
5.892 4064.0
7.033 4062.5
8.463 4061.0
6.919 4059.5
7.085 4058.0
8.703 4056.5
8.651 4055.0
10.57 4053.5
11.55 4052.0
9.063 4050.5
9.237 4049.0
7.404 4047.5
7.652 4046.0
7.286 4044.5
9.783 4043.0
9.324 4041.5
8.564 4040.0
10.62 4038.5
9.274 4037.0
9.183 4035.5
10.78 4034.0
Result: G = 4157.0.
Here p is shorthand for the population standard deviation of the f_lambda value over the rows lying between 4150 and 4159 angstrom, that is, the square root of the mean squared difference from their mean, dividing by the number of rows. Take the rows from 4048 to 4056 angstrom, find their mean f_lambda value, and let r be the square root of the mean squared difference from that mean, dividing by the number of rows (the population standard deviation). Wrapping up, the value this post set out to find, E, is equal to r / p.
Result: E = 1.1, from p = 0.97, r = 1.08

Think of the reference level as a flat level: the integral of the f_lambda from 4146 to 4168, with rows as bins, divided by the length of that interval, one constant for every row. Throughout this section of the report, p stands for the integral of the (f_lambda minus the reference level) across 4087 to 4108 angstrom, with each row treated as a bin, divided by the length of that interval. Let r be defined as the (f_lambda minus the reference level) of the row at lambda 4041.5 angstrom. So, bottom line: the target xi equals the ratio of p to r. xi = -0.98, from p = -0.56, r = 0.6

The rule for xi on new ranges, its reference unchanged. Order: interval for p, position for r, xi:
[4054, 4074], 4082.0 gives -1.03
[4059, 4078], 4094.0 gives 0.34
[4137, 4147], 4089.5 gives 0.01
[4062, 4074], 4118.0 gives -0.29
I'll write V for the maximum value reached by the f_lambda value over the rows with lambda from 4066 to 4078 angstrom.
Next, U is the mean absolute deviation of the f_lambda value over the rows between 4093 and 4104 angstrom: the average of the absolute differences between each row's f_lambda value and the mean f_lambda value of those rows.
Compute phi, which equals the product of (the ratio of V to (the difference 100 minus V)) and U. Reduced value 0.103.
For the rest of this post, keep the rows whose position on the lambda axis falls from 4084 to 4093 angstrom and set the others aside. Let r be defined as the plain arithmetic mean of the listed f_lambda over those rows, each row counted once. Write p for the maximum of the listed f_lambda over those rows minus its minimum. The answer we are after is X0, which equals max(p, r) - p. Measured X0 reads 6.0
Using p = 3.2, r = 9.2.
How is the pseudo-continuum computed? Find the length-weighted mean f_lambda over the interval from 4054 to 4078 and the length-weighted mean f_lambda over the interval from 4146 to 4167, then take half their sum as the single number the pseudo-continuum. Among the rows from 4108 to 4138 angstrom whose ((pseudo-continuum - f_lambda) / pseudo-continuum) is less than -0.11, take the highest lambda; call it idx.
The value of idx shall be 4136.0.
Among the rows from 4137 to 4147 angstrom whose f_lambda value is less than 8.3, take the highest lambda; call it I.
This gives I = 4143.5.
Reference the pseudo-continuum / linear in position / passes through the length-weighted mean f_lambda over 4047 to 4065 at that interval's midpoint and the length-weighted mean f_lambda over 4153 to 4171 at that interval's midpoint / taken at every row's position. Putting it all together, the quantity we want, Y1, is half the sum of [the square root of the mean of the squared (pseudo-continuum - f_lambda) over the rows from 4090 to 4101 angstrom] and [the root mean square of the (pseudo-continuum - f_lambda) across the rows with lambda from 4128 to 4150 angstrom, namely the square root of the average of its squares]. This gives 1.49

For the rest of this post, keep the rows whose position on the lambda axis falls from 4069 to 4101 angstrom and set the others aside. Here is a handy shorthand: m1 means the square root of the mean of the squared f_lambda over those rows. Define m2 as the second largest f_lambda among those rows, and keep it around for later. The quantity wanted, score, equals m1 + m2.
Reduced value 18.9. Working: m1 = 8.3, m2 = 10.6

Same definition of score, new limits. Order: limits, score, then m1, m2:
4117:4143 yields 19.1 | 8.8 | 10.28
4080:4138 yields 19.2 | 8.5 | 10.69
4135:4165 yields 19.2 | 8.9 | 10.37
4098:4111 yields 17.1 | 8.1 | 9.027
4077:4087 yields 17.8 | 8.4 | 9.414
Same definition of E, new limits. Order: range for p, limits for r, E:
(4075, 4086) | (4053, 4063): 0.9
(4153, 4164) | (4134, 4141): 1.6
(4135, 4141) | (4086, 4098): 1.4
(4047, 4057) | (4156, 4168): 0.4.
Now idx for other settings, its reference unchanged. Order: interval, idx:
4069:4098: 4092.5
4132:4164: 4157.0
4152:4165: 4157.0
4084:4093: 4092.5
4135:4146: 4145.0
